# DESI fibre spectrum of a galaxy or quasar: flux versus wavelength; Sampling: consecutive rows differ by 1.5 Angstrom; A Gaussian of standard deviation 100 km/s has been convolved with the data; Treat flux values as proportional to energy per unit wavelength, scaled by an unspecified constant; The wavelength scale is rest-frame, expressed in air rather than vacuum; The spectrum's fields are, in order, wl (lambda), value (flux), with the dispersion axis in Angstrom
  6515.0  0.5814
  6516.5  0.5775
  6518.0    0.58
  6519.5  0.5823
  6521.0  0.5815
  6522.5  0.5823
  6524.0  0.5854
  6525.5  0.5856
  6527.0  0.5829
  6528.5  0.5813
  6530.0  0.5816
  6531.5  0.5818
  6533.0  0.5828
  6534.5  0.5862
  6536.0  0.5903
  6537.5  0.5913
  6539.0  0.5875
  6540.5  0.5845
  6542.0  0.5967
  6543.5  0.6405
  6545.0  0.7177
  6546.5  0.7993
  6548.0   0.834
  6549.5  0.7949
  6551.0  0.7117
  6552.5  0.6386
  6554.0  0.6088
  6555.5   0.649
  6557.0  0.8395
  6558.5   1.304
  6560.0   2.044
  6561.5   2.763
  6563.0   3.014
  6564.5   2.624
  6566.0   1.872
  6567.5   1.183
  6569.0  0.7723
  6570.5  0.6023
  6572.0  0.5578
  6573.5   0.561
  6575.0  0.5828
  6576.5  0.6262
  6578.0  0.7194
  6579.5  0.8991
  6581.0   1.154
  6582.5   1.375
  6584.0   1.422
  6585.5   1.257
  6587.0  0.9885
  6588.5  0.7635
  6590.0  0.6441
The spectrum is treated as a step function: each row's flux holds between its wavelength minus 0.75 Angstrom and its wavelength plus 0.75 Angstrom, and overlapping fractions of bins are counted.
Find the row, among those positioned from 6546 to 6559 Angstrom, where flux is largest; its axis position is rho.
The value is 6558.5 Angstrom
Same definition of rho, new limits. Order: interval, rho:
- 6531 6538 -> 6537.5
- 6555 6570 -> 6563.0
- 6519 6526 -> 6525.5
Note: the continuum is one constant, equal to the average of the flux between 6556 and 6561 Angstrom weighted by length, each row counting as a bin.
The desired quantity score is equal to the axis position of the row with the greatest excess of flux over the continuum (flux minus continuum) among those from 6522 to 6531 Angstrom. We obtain 6525.5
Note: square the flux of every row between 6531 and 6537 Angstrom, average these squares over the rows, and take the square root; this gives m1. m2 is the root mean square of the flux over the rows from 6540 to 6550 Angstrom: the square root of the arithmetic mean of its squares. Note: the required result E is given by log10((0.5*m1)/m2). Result -0.4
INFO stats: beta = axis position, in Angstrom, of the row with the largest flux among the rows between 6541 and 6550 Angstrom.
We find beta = 6548.0 Angstrom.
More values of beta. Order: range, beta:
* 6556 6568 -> 6563.0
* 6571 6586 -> 6584.0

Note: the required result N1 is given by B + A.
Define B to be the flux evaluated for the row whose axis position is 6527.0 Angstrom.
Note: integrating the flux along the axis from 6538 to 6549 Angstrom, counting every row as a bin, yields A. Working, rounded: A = 7.5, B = 0.5829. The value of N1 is 8.1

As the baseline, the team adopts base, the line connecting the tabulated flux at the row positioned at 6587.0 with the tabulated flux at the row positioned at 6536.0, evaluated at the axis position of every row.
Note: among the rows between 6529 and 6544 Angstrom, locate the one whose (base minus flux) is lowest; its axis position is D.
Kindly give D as 6530.0 Angstrom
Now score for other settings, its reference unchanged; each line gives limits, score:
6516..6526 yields 6525.5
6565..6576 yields 6566.0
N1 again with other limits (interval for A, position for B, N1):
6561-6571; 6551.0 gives 19.1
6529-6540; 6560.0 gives 8.5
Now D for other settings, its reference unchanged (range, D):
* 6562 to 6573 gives 6563.0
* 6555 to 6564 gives 6563.0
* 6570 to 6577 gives 6570.5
